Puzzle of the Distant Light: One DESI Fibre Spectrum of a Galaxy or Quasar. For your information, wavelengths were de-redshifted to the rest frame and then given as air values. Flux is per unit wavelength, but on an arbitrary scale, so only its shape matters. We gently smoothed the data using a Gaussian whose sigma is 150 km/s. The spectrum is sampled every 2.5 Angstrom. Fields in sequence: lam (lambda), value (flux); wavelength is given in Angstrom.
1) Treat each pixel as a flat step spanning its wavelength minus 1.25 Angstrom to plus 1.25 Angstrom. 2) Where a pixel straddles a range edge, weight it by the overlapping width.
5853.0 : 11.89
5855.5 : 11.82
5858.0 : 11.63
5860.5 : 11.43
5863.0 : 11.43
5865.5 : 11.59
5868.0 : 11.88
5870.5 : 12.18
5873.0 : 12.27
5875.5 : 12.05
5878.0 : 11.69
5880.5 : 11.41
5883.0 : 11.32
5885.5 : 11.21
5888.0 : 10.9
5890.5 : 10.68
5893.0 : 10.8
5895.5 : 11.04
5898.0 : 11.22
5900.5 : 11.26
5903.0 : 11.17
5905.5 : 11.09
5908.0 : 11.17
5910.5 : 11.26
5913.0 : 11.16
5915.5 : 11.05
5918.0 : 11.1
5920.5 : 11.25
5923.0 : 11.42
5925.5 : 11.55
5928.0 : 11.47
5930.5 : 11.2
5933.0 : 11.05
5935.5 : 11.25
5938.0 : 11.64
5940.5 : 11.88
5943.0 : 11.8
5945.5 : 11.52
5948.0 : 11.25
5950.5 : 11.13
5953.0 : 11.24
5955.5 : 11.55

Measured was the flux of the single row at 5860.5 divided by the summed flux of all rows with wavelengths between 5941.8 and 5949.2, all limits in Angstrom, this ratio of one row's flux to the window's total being 0.33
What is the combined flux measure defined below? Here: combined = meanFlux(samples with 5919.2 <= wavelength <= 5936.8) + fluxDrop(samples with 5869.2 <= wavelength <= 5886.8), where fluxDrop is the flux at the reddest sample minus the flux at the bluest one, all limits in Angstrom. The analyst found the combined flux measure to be 10.3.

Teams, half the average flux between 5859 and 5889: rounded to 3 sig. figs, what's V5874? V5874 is 5.81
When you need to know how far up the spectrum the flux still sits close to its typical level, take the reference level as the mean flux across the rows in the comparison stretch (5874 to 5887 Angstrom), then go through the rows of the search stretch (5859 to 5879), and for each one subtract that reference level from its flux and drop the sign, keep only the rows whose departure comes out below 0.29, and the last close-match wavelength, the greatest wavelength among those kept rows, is 5878.0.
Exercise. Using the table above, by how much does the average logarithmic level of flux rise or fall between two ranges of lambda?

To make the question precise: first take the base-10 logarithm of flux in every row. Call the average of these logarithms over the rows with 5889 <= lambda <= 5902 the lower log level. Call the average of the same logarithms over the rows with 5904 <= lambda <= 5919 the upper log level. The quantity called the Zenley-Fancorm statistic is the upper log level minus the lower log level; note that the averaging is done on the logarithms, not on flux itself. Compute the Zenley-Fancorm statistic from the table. 0.006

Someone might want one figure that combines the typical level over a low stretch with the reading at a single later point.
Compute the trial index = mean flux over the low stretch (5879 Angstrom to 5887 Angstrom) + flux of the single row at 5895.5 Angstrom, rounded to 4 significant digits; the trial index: 22.35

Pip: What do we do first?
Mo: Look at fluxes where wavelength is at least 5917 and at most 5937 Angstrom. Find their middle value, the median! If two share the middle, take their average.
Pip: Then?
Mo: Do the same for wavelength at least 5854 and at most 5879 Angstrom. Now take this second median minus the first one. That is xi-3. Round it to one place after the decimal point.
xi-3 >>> 0.5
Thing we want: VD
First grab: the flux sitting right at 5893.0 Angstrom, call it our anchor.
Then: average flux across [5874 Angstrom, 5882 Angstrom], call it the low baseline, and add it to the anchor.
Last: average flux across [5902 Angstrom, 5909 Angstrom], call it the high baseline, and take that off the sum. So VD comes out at 11.4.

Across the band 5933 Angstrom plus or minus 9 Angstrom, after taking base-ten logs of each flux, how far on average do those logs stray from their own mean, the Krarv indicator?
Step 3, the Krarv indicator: 0.0087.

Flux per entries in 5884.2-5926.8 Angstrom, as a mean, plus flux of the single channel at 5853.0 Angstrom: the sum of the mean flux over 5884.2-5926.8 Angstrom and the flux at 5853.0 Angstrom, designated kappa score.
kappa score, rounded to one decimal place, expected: 23.0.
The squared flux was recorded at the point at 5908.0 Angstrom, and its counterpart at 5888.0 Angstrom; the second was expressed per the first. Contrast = 0.95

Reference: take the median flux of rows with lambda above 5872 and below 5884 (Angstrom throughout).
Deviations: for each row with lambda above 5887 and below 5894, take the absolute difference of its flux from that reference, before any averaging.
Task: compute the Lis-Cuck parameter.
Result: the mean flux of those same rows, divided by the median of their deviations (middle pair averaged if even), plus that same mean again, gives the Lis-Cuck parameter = 23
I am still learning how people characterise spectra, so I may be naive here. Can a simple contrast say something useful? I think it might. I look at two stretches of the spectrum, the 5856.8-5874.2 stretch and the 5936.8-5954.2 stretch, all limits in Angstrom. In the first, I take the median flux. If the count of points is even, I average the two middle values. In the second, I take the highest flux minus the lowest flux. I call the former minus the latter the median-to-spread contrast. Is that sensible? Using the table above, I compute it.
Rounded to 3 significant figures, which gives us 10.9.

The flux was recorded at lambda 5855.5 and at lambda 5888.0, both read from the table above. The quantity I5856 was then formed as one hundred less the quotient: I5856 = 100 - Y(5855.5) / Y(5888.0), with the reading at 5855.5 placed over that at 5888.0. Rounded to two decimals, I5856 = 98.92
